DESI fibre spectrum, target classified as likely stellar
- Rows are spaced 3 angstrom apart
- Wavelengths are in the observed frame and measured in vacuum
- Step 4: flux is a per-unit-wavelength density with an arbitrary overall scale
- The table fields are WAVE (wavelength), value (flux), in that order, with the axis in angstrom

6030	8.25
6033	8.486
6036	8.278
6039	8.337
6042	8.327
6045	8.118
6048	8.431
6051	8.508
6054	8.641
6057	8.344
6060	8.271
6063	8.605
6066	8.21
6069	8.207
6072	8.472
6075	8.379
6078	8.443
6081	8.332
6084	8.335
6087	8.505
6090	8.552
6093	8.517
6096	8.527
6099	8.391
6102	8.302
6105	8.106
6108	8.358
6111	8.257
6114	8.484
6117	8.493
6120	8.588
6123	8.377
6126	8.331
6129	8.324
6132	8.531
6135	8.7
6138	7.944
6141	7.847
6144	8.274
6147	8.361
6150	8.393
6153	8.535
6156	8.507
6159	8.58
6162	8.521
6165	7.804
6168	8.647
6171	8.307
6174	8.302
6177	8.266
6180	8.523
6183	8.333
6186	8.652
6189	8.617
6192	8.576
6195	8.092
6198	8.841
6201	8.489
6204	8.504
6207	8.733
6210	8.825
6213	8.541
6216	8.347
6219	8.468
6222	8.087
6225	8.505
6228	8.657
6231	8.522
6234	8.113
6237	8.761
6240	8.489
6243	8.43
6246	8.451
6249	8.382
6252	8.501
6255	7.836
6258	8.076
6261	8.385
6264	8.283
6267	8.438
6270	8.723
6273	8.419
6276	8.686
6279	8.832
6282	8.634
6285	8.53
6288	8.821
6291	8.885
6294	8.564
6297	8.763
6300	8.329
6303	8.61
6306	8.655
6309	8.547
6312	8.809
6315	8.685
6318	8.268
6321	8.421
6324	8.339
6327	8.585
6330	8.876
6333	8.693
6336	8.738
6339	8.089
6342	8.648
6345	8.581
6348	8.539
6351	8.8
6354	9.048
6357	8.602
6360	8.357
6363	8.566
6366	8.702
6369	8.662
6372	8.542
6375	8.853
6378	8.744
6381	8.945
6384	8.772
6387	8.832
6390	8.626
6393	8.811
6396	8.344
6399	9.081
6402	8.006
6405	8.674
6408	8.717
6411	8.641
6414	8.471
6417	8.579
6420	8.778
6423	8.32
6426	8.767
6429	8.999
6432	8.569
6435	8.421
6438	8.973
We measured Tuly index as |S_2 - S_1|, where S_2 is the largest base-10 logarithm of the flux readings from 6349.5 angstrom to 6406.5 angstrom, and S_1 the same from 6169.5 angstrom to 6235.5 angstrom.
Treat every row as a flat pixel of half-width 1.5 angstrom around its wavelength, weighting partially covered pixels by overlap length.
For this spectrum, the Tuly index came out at 0.0116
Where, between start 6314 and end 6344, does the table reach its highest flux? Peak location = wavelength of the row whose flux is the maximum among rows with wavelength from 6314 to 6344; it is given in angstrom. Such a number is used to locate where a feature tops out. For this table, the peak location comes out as 6330 angstrom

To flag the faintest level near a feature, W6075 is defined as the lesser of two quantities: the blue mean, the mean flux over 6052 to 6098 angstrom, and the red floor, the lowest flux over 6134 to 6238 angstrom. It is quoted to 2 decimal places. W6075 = 7.80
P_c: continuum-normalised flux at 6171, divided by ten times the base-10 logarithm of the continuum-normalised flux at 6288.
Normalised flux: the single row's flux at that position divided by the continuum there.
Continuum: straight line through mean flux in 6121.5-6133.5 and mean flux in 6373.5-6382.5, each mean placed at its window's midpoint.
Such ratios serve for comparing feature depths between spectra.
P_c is 14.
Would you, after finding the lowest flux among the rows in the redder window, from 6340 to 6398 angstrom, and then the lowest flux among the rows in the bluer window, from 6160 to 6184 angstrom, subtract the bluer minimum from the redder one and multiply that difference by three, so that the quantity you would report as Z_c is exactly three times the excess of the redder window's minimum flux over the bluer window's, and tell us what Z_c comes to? 1.6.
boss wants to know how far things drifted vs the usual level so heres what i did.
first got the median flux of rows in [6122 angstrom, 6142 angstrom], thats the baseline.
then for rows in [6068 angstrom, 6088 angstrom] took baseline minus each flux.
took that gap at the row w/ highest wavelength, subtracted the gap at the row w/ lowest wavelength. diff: -0.3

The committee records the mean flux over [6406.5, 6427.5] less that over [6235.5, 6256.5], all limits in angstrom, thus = 0.20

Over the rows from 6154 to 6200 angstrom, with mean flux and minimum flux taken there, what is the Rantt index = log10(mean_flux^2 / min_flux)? 0.960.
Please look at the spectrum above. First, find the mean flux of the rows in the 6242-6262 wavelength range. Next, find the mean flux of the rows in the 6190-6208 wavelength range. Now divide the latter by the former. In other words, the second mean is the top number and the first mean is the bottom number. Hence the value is 1.030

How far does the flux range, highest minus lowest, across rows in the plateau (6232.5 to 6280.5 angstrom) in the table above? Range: 1.00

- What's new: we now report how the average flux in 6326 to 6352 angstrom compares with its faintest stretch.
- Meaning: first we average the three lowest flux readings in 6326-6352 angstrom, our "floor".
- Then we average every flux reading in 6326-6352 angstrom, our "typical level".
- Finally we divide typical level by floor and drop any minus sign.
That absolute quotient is 1.025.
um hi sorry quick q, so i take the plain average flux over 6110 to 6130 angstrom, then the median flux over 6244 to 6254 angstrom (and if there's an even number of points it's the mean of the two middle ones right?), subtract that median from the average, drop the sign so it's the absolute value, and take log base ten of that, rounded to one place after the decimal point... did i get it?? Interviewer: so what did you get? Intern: -1.4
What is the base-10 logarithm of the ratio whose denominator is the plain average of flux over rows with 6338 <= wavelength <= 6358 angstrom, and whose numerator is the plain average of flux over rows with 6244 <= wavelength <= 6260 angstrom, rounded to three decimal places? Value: -0.019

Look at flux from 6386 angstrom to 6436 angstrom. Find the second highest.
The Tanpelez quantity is 8.999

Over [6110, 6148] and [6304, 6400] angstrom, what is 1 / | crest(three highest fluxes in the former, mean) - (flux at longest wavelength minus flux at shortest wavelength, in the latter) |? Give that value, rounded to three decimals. 0.122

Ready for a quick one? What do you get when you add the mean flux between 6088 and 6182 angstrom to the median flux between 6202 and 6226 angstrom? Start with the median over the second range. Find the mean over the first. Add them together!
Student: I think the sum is 16.88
